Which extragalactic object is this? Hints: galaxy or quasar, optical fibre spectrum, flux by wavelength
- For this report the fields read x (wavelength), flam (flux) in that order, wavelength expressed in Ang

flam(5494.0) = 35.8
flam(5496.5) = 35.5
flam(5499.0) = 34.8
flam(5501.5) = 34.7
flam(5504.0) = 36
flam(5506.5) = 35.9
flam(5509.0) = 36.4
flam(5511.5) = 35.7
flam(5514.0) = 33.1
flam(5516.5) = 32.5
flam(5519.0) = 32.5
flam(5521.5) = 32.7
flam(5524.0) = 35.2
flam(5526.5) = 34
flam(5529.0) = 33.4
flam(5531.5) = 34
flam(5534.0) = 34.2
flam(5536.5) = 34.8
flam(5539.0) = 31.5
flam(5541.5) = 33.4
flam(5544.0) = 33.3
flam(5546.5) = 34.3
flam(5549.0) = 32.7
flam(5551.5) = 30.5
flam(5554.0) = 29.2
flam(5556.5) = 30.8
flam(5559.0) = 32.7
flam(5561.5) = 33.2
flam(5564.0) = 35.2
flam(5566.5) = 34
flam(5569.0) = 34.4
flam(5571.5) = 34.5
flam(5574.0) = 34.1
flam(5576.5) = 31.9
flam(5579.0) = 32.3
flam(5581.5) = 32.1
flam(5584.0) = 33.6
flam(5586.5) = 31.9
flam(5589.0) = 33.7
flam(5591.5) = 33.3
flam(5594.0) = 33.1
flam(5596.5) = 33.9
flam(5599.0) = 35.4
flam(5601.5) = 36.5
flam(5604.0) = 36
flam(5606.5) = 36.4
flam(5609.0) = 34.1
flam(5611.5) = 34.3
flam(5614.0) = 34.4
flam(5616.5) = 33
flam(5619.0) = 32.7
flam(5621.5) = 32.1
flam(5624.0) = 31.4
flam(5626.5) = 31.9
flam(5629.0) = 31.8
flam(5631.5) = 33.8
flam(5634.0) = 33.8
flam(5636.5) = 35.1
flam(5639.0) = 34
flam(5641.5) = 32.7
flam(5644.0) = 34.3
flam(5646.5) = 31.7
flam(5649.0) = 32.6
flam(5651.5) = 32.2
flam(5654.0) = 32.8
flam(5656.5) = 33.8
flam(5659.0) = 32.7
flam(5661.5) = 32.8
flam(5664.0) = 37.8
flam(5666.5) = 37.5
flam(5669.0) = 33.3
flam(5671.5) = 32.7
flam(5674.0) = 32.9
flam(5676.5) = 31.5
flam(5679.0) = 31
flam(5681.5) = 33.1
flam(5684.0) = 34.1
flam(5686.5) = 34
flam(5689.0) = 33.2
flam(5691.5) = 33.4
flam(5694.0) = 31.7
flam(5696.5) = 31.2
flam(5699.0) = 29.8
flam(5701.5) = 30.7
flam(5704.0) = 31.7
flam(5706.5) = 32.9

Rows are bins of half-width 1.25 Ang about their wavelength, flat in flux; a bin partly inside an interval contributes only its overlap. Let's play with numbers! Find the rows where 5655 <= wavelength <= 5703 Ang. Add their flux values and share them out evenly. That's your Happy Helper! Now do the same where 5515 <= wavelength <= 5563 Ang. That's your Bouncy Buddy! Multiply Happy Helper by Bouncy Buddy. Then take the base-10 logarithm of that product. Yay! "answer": 3.04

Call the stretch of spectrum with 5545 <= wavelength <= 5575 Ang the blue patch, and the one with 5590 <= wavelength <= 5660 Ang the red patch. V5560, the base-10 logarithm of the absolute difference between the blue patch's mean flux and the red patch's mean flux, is -0.22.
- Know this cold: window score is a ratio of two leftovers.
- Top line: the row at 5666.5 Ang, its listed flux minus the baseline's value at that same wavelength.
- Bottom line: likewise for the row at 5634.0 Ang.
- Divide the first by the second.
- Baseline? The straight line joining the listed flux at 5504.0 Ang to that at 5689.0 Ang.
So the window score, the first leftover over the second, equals -17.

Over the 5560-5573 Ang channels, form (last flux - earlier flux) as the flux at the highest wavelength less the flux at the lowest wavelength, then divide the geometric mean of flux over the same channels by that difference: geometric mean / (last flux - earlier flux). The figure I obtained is 26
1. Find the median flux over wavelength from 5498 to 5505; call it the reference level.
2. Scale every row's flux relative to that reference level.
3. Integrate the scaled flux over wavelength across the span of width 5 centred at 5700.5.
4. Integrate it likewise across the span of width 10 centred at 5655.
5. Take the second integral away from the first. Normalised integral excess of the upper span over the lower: -5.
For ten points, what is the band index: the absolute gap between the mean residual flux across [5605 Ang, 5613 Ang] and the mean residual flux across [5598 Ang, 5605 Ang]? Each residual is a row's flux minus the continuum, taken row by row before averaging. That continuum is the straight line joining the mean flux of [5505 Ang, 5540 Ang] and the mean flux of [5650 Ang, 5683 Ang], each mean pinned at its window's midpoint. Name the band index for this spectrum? 1.0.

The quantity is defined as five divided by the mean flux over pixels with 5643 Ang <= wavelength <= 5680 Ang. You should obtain 0.1501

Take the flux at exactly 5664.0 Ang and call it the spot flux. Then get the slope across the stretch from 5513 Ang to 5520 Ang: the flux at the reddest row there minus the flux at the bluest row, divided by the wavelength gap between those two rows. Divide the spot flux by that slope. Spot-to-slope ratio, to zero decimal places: -315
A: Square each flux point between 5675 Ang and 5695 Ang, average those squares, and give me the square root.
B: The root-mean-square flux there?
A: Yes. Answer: 32.8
